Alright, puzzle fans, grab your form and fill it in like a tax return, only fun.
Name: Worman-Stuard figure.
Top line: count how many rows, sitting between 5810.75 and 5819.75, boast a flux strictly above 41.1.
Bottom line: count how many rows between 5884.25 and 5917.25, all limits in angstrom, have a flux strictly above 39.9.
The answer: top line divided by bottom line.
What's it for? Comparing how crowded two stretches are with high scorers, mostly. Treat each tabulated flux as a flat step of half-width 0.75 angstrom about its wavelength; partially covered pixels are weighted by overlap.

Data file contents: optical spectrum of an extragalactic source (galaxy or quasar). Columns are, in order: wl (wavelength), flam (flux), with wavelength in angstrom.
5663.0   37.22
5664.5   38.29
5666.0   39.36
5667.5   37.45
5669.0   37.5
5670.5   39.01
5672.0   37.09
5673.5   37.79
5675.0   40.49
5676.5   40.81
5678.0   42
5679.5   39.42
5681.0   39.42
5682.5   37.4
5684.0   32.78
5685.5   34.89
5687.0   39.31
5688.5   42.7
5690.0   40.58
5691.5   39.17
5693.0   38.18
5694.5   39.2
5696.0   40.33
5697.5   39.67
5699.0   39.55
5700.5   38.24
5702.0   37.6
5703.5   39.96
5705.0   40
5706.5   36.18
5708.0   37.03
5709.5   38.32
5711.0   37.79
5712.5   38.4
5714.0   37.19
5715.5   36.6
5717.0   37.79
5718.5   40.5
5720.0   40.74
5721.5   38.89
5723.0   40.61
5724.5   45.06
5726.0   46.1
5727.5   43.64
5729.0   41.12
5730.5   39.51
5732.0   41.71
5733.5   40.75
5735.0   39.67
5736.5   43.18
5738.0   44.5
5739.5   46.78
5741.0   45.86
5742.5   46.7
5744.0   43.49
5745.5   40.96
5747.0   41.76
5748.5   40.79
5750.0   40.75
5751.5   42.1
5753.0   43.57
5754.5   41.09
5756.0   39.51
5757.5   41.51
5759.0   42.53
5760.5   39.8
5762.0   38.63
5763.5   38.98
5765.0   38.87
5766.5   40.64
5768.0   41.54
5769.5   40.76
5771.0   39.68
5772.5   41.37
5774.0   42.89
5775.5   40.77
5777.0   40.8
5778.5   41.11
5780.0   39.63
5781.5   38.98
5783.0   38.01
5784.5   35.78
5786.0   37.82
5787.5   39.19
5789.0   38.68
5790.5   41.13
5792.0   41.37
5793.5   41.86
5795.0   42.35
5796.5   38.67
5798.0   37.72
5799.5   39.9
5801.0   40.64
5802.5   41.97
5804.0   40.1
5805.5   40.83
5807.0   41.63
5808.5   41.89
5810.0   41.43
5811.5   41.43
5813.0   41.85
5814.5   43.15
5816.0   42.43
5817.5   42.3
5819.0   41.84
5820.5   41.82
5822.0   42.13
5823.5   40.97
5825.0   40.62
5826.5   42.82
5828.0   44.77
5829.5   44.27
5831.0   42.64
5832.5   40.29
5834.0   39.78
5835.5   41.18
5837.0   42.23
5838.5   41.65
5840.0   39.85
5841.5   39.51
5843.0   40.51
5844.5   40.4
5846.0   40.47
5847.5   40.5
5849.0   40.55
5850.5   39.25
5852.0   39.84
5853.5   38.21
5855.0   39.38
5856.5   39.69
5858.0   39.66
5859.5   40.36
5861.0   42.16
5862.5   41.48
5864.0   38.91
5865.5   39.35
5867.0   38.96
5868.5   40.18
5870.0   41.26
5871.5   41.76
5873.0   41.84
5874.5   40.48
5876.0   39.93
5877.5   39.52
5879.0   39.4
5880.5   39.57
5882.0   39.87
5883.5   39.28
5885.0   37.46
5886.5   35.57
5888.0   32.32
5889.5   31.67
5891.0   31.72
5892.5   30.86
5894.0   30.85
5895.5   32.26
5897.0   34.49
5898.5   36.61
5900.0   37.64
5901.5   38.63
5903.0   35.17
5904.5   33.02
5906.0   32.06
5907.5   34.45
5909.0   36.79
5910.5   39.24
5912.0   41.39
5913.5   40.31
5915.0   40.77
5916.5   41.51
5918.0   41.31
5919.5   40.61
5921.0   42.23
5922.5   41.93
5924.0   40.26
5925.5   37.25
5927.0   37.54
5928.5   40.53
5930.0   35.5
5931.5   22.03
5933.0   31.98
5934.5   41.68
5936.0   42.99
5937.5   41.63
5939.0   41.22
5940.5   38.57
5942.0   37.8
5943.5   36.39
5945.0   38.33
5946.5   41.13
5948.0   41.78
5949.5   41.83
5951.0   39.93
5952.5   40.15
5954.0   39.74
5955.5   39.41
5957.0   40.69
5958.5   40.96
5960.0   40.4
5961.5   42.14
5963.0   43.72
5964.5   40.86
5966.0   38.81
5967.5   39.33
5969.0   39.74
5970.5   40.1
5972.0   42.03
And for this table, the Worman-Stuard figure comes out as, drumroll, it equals 1.50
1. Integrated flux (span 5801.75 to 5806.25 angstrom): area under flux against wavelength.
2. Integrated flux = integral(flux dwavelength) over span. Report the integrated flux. 184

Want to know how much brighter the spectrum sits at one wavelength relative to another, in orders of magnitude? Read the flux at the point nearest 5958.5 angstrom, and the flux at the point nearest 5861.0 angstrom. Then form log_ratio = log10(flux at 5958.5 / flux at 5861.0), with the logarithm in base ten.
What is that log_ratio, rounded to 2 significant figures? -0.013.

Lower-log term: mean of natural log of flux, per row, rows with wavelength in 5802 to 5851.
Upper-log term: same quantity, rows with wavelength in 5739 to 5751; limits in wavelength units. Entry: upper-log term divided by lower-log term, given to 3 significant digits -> 1.01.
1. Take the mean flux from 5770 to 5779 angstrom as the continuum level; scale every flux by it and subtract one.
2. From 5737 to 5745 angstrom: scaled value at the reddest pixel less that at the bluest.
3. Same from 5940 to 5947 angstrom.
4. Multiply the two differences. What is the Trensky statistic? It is -0.0015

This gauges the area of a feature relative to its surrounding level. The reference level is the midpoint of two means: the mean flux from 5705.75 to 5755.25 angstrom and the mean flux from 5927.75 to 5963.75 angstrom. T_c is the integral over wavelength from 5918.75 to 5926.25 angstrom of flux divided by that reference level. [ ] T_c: 7.55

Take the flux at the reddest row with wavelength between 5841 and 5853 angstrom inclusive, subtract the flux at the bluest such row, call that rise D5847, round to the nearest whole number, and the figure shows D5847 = 0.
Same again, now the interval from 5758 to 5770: -2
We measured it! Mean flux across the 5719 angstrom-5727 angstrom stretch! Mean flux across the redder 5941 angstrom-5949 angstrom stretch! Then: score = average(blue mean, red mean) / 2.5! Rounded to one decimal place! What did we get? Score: 16.3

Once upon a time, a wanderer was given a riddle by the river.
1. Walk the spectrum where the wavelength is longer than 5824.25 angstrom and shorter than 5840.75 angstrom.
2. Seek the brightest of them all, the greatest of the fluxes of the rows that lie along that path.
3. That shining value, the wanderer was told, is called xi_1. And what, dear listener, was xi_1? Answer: 44.77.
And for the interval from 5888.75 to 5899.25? 36.61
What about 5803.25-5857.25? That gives 44.77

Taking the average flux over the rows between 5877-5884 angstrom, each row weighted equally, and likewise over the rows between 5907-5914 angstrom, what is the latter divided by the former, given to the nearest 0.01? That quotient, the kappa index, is 0.97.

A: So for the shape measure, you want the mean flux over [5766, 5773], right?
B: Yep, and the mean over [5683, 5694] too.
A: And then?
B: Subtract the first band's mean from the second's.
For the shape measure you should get -2.6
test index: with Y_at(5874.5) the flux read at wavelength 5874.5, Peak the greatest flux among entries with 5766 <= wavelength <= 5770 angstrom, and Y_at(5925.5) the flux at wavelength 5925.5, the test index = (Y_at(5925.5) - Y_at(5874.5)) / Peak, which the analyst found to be -0.08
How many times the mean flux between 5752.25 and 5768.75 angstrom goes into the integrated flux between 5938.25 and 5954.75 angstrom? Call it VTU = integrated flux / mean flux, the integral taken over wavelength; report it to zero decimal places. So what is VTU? 16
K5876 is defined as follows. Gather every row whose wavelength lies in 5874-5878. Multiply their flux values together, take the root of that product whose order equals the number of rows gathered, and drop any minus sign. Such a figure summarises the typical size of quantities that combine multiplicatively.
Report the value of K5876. 40.0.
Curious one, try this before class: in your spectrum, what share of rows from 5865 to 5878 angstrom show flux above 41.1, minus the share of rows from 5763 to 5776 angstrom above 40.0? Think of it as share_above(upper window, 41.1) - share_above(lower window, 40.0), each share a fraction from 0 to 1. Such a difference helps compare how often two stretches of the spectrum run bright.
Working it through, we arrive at -0.3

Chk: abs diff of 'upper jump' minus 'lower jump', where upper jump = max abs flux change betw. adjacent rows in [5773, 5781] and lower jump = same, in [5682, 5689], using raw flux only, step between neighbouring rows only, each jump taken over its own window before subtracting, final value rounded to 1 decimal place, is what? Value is 2.5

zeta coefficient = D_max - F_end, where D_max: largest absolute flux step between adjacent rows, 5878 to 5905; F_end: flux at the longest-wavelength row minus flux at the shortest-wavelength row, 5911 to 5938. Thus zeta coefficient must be 3.2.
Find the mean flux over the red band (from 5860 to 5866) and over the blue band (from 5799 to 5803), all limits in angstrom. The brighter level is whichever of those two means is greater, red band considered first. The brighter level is 40.8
